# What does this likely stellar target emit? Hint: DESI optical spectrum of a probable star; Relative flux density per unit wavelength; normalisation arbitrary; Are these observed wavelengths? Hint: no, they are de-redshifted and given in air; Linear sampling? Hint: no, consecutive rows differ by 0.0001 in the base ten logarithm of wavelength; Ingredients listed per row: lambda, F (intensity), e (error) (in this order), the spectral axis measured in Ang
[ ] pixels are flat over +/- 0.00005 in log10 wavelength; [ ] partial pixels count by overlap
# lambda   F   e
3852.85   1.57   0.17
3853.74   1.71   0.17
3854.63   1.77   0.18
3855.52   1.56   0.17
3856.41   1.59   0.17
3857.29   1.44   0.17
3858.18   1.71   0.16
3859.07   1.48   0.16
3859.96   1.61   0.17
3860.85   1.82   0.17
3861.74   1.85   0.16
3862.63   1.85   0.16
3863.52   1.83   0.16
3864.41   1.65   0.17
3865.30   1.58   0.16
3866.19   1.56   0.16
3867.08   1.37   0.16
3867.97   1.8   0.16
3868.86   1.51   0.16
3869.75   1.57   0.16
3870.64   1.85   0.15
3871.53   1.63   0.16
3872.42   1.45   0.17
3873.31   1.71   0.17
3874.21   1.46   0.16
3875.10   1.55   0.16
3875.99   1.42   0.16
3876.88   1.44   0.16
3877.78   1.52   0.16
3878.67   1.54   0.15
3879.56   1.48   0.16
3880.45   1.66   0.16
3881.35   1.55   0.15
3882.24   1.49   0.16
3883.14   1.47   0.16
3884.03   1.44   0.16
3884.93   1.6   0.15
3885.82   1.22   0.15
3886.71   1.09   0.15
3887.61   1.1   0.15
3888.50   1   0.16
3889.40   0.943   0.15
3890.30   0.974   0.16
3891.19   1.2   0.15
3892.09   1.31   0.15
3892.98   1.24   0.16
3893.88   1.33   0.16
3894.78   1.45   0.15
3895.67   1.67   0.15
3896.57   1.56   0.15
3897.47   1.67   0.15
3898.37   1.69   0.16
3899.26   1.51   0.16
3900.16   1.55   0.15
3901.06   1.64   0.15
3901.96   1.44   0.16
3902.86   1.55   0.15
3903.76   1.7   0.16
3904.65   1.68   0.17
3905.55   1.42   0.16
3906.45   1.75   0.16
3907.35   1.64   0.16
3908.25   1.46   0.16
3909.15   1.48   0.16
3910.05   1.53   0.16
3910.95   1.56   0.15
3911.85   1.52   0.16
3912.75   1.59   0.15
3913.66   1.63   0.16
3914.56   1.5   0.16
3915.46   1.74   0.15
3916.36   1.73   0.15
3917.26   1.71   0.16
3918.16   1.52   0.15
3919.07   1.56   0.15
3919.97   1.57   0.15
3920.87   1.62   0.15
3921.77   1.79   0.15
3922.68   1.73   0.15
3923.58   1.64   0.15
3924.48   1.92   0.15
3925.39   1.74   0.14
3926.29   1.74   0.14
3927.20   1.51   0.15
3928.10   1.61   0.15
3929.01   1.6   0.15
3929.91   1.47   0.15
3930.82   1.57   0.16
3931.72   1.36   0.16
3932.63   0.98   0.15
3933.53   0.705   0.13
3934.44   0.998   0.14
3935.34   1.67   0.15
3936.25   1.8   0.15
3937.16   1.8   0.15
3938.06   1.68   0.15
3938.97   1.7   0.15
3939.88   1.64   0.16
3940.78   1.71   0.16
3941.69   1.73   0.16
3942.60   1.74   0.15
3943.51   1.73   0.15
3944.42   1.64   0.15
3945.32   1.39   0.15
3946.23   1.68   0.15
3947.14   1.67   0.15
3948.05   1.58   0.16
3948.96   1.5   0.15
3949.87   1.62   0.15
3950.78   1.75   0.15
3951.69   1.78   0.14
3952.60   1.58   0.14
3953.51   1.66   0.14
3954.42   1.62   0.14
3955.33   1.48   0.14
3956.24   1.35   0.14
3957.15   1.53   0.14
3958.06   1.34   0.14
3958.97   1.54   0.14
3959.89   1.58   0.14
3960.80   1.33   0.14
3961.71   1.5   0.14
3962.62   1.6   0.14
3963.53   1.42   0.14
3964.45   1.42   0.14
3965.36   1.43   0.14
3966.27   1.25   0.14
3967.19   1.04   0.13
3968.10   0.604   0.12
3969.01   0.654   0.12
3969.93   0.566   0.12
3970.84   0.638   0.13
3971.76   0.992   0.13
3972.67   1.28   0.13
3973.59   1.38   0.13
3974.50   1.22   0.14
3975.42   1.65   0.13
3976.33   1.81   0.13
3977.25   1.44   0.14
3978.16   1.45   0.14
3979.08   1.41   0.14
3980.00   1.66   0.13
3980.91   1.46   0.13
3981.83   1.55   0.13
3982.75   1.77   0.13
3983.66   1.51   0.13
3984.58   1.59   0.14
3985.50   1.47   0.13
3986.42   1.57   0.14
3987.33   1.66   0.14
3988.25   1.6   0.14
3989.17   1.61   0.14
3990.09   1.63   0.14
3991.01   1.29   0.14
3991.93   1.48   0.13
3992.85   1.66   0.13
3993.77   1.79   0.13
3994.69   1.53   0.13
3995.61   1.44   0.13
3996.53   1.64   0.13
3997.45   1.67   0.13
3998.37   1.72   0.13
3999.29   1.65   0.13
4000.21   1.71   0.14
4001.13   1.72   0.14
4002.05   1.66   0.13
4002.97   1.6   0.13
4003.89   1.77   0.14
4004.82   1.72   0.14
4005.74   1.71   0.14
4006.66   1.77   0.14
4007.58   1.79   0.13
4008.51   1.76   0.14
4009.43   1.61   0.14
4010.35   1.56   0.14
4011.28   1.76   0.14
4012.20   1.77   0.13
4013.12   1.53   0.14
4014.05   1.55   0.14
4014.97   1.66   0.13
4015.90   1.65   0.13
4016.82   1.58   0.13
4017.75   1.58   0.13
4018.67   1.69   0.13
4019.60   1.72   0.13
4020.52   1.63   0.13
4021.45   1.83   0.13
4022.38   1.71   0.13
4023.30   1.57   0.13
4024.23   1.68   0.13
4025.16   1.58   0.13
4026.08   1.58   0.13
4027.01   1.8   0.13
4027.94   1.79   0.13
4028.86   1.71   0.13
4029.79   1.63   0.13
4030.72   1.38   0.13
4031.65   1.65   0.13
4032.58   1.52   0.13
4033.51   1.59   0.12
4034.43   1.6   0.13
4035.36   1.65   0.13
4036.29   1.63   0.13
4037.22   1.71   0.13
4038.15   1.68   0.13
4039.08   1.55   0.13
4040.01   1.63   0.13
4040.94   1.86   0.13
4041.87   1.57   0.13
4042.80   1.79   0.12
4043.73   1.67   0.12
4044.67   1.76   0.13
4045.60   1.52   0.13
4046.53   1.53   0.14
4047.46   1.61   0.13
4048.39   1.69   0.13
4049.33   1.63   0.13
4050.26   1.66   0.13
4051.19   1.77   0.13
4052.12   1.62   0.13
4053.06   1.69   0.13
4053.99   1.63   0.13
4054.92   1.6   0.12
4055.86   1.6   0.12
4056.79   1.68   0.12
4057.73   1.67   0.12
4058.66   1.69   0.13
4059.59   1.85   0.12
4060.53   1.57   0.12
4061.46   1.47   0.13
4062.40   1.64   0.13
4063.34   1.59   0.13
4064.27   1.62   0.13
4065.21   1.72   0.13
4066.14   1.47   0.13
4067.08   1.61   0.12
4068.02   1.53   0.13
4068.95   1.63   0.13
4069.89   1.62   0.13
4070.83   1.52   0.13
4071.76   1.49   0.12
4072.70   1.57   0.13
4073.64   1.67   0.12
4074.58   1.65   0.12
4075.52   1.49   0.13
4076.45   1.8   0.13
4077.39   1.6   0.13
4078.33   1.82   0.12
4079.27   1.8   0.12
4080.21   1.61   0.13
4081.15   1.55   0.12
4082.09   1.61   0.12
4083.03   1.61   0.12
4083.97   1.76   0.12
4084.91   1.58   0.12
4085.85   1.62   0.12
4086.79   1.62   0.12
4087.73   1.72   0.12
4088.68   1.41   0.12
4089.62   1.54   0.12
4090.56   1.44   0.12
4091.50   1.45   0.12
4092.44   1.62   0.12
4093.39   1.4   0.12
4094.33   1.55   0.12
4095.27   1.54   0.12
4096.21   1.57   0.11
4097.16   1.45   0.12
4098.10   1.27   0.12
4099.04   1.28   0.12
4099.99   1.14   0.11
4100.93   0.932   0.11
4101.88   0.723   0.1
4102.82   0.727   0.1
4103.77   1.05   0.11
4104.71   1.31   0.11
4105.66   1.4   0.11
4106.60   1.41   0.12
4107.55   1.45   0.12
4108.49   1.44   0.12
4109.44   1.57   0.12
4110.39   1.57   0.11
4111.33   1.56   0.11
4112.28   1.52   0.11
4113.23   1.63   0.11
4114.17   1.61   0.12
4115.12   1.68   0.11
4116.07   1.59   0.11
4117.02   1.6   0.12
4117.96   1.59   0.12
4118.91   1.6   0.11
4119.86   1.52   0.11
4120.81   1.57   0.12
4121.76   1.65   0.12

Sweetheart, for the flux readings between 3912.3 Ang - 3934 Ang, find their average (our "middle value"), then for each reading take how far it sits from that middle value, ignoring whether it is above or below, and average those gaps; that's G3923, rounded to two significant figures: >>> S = 0.16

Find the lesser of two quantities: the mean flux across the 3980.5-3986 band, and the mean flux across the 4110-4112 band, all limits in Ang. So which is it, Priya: 1.6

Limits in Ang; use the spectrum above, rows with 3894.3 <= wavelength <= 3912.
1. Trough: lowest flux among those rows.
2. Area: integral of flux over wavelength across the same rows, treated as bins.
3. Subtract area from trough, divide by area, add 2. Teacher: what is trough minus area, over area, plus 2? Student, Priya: 1.05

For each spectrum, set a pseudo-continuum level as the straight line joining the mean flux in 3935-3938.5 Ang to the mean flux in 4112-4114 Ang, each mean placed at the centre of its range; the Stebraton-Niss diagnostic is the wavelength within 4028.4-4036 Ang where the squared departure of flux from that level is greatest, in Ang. 4030.72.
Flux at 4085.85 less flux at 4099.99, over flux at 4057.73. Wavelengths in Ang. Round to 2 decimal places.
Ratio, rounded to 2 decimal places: 0.29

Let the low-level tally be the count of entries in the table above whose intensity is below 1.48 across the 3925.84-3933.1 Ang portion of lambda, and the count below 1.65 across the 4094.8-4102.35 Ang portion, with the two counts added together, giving 11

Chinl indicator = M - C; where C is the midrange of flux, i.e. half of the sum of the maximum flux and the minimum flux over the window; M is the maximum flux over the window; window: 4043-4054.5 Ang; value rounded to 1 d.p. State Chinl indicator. 0.1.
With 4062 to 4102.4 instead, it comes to 0.5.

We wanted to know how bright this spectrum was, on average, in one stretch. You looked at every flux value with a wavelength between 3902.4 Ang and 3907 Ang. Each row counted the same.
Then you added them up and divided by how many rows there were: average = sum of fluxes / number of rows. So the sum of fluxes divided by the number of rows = 1.62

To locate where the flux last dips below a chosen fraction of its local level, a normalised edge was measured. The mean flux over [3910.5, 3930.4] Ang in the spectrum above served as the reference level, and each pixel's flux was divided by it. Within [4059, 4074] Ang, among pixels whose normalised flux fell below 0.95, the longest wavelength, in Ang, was 4071.76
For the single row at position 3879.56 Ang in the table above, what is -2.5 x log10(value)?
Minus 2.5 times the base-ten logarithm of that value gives -0.43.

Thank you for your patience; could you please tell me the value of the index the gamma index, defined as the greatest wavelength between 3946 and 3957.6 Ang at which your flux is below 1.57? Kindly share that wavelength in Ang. 3957.15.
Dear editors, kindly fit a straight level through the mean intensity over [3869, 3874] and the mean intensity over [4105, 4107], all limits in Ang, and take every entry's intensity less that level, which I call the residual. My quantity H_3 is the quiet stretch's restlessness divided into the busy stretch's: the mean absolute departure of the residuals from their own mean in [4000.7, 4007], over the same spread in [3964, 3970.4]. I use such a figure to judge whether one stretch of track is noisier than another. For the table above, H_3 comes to 0.14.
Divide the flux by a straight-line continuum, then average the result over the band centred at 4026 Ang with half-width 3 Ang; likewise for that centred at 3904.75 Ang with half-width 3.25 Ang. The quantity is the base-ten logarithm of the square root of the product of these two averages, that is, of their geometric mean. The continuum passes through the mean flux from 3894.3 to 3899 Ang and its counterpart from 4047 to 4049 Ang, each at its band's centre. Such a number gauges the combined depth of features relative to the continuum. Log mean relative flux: 0.00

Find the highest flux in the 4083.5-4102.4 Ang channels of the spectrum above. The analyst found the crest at 1.76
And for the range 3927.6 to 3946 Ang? 1.8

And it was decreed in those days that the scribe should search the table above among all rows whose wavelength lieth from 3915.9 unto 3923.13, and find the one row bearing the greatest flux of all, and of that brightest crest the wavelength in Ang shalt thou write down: 3921.77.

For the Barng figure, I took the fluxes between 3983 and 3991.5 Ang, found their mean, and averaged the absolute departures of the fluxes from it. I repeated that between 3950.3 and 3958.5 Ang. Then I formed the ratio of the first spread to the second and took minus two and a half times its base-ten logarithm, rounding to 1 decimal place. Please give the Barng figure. 0.4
